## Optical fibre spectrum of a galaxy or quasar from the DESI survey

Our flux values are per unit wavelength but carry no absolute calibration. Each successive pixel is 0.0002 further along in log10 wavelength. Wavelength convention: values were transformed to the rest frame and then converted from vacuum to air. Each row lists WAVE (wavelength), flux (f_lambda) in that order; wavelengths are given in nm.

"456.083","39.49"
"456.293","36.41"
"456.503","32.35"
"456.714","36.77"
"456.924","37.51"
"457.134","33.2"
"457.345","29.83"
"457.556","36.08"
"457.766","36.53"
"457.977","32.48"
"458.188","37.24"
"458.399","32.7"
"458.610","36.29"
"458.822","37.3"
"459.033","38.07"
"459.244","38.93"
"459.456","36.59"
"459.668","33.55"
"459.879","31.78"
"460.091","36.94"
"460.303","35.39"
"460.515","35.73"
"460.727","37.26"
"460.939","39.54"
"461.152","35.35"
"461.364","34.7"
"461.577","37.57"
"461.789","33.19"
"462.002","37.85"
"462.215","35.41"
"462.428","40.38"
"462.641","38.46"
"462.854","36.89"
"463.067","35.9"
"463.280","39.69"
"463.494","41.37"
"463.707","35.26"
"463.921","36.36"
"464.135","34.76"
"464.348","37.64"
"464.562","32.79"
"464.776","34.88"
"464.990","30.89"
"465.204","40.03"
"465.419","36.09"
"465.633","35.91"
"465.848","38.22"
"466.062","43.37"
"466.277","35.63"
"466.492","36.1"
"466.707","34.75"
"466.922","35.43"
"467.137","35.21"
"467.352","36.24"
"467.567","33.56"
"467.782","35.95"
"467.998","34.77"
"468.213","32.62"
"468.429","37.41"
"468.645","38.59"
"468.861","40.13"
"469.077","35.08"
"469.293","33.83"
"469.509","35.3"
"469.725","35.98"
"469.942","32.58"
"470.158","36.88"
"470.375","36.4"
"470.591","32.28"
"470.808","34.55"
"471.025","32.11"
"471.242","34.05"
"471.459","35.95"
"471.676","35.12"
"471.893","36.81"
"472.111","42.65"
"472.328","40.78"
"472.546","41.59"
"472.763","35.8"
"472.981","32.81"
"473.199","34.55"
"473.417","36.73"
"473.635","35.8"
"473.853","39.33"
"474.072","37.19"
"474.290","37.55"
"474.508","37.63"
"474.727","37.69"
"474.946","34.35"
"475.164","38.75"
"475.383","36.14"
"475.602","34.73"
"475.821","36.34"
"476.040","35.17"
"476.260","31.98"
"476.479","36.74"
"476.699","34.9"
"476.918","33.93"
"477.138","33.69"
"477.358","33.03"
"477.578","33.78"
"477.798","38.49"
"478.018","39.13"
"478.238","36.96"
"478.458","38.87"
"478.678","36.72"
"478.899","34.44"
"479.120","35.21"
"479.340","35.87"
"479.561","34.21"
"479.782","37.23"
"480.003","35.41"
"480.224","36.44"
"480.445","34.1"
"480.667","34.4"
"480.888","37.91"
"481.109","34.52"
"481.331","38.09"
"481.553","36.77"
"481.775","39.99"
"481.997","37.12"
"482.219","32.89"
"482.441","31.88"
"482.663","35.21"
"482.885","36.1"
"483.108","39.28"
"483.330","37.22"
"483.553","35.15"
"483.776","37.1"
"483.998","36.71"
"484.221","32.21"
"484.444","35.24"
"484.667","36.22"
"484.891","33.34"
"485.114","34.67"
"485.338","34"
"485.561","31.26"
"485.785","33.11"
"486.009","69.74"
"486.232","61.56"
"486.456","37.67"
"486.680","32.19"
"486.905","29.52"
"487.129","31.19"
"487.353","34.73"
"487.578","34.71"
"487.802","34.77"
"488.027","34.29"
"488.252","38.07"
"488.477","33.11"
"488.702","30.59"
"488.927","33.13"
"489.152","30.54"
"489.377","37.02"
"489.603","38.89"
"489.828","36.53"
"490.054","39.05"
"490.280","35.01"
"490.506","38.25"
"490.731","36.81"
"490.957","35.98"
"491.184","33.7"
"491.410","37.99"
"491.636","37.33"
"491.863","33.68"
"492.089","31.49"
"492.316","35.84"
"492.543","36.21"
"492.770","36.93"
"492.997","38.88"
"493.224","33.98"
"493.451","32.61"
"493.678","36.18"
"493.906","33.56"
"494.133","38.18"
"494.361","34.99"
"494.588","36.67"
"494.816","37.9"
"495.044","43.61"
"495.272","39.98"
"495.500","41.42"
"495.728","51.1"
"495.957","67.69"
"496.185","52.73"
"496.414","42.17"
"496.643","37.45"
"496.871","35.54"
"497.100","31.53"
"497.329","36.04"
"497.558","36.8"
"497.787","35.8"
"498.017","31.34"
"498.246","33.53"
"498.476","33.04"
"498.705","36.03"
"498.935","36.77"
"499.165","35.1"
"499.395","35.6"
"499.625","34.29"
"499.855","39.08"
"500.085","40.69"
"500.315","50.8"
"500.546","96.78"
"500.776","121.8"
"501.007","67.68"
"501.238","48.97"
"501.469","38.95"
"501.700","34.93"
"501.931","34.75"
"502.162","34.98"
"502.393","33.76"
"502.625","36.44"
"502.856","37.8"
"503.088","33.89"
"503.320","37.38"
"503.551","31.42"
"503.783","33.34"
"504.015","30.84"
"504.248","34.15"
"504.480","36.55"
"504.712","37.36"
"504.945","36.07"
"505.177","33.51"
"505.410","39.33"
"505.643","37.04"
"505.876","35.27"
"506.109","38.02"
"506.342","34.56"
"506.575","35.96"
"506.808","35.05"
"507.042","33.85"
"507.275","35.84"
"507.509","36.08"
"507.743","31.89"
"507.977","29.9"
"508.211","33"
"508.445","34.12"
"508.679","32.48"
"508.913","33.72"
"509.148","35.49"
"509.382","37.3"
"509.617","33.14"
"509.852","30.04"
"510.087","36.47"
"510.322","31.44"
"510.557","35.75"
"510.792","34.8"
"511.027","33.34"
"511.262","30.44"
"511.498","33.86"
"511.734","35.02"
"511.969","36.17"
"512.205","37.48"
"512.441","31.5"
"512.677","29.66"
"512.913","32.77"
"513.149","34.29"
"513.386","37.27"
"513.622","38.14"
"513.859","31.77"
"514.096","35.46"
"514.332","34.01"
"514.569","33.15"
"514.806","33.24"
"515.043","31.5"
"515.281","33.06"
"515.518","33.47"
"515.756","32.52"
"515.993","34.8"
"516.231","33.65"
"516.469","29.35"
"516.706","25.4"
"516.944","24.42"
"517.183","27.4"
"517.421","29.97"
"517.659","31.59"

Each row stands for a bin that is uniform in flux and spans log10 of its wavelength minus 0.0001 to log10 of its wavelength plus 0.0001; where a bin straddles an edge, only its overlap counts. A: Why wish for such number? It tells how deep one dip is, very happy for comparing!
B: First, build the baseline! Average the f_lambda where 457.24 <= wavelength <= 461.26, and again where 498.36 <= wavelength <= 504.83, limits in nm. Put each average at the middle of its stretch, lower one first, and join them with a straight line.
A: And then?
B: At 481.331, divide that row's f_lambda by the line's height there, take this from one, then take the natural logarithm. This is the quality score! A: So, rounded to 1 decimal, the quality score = -3.4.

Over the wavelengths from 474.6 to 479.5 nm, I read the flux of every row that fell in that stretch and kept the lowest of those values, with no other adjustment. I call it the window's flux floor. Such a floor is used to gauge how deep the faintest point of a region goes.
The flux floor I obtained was 31.98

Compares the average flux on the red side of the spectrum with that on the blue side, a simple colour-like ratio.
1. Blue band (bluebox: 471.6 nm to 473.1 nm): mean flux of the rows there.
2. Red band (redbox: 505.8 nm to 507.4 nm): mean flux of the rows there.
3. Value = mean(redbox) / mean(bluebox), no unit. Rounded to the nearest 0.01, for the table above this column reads 0.94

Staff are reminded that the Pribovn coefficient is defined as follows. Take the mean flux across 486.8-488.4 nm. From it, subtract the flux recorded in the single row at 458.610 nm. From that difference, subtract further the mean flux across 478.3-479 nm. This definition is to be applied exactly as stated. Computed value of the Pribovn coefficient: -39.1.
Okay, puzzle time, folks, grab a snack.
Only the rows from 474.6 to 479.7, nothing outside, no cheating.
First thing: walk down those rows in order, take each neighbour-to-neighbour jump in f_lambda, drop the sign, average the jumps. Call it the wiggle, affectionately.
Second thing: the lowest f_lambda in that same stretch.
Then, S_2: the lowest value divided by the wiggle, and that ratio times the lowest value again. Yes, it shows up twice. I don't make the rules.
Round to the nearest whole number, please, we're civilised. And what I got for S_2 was 513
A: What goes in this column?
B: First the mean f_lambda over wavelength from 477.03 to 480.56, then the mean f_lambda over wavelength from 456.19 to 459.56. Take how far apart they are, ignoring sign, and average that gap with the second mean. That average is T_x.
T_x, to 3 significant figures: 17.9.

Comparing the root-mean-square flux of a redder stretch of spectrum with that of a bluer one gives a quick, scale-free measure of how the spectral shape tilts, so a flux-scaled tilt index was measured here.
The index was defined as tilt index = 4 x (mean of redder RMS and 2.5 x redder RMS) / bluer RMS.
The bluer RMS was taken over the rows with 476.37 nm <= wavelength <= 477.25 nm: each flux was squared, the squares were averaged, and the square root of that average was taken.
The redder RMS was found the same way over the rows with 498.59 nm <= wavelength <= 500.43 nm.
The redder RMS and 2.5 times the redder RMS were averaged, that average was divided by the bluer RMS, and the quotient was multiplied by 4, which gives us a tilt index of 7.8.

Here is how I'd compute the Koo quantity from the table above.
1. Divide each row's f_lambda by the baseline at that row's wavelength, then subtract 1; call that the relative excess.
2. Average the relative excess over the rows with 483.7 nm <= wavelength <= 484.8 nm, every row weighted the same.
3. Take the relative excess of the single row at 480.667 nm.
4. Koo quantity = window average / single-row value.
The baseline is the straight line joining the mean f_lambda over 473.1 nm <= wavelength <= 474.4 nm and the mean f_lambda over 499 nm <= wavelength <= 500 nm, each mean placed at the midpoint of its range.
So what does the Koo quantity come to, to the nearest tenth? 0.5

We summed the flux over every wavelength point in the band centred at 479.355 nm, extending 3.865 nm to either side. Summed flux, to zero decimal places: 1252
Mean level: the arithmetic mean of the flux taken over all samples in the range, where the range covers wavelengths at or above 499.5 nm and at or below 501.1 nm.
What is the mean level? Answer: 64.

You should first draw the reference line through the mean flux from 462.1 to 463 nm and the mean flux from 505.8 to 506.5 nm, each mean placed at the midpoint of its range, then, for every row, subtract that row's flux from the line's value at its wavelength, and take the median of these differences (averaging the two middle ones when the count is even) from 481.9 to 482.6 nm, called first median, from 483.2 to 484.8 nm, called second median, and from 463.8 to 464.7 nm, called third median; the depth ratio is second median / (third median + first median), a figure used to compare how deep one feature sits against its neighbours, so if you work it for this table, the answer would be 0.10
